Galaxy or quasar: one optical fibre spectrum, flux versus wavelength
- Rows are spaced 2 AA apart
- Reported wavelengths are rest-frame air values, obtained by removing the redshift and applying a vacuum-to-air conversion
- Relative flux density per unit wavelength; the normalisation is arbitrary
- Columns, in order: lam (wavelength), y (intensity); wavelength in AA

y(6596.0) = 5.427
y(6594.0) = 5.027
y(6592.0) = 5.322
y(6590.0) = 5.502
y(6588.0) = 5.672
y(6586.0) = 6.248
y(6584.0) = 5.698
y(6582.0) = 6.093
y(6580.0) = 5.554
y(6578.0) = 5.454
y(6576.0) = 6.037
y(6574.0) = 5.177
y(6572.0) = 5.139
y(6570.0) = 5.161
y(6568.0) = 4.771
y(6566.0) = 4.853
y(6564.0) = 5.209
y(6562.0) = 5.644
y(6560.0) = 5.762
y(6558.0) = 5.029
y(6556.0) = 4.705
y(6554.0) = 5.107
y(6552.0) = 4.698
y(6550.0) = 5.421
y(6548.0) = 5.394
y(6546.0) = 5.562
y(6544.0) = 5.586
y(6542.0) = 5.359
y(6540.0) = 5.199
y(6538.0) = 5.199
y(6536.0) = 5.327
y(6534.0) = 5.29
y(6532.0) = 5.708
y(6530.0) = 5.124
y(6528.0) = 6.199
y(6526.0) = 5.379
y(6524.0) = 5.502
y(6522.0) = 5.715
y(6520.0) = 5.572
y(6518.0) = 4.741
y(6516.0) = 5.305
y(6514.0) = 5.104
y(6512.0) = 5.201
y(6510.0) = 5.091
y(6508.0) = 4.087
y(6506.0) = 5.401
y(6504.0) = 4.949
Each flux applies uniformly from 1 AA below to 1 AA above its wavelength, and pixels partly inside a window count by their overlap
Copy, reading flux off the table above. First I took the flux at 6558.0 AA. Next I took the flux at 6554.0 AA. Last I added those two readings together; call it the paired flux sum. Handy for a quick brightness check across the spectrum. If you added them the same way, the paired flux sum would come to 10.1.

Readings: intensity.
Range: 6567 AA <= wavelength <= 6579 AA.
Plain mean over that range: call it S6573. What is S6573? 5.3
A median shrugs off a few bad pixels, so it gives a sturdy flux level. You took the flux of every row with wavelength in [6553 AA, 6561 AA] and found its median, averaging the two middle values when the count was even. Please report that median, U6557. 5.07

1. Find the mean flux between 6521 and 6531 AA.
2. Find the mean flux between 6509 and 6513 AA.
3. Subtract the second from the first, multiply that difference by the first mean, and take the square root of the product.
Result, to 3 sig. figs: 1.56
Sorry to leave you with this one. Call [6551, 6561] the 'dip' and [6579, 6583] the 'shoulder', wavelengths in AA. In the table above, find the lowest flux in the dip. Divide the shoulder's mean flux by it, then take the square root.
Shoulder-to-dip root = 1.11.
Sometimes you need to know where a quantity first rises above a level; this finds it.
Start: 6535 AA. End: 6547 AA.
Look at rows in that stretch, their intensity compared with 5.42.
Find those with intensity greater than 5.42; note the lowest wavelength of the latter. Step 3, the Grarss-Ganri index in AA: 6544.0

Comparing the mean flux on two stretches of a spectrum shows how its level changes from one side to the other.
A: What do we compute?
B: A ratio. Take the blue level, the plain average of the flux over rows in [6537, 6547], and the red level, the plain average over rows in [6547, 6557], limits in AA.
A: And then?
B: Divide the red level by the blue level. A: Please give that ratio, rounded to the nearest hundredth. 0.94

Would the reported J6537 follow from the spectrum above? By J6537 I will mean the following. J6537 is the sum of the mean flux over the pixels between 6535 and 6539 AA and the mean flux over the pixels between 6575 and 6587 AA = 11.1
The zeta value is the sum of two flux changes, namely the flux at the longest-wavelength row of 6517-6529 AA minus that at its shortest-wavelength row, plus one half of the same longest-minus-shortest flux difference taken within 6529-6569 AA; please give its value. 1.3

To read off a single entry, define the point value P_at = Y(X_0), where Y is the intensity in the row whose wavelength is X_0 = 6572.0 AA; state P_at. 5.139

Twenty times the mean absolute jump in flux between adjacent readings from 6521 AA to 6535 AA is 11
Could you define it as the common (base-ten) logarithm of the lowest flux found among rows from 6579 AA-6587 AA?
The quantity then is 0.745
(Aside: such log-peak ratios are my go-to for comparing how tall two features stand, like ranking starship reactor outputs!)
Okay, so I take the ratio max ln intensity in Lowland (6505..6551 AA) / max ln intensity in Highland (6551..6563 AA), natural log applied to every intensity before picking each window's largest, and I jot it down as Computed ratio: 1.04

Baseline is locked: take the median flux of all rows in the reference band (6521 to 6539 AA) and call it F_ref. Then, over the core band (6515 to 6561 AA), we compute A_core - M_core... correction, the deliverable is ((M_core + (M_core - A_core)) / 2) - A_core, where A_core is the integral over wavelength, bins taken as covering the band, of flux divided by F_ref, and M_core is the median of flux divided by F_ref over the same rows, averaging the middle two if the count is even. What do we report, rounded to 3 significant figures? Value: -67.5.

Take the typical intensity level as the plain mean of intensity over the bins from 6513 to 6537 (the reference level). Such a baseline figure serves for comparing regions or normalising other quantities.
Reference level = 5.41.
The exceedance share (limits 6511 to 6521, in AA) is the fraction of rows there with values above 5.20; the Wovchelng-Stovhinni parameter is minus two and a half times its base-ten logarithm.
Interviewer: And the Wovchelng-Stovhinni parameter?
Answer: 0.6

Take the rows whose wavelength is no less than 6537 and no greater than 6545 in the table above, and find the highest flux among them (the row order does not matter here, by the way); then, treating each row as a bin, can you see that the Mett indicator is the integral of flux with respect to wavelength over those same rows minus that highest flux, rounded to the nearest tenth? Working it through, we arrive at 37.1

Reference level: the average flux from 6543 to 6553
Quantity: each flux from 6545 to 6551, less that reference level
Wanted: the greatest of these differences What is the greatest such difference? 0.23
